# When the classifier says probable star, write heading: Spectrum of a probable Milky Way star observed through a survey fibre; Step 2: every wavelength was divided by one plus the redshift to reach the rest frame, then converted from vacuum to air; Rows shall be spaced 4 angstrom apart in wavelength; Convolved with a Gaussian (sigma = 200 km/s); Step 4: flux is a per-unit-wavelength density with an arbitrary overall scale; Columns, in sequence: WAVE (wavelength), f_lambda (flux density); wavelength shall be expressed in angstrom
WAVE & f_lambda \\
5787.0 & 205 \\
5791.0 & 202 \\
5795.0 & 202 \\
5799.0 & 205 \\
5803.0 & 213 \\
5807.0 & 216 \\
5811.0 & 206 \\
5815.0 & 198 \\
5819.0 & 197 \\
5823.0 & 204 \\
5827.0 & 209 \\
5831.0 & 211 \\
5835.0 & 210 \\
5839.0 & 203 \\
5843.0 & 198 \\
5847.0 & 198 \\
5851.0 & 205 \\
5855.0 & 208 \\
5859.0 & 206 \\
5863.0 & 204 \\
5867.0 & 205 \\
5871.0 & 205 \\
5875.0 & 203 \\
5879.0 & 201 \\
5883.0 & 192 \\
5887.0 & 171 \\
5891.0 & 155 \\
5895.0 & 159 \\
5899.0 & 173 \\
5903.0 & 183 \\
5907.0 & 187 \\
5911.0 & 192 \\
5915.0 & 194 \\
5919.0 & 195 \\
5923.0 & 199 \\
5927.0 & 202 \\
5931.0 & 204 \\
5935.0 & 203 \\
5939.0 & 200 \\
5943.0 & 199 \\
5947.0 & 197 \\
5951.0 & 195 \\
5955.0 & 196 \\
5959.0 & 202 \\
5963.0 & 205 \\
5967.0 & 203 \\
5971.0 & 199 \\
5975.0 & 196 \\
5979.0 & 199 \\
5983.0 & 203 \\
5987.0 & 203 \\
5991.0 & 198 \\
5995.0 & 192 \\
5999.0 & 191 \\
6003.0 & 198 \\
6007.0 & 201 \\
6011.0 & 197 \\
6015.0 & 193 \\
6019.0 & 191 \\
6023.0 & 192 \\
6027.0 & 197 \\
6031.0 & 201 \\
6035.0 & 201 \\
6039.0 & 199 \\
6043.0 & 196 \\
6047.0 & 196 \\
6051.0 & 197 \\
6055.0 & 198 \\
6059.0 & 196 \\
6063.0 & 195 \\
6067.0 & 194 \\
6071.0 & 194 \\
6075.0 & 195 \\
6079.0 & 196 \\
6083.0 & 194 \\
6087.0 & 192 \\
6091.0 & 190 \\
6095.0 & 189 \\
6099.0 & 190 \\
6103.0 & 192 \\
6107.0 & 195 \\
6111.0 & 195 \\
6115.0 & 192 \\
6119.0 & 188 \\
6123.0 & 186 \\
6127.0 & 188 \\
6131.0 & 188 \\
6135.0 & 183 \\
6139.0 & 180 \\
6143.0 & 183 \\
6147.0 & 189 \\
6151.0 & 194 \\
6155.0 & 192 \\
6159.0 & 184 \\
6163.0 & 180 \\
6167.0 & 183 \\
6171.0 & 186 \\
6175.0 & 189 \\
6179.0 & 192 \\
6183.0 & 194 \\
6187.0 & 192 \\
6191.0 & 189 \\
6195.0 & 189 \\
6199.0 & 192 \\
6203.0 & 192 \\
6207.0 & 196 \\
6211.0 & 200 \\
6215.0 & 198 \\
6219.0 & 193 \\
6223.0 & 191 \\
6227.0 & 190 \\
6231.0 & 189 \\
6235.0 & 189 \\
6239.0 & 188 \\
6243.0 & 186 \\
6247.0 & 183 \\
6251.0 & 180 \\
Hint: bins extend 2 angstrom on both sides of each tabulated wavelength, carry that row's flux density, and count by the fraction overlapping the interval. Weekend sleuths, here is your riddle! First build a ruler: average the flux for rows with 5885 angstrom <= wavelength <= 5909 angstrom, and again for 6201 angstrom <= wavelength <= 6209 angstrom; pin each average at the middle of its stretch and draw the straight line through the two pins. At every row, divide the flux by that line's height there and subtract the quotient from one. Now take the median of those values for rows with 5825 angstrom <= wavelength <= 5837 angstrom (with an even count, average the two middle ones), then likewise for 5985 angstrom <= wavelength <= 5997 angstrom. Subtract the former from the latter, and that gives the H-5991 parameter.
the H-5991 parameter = 0.15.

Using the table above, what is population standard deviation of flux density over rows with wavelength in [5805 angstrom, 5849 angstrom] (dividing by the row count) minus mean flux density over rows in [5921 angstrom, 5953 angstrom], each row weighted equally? -194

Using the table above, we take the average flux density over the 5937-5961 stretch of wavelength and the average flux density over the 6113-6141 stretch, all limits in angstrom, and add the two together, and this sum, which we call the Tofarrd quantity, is 385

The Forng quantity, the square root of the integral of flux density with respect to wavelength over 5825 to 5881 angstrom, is 107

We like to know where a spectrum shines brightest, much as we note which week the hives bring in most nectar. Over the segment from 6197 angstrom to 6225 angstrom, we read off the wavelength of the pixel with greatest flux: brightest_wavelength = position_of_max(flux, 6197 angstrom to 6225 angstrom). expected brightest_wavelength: 6211.0 angstrom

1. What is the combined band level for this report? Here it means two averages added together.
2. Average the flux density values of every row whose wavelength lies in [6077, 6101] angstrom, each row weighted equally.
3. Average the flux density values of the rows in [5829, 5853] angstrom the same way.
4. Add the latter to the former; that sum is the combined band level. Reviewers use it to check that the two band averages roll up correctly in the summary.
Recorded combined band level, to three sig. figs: 396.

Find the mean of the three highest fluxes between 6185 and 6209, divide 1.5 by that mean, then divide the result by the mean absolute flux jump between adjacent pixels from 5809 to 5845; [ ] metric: 0.0017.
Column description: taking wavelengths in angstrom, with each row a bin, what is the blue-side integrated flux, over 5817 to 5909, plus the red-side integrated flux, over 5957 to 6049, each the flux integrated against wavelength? 36160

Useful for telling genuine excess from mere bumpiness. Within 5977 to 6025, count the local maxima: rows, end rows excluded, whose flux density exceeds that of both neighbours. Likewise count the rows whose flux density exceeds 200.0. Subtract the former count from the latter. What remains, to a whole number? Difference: 2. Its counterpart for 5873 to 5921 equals 2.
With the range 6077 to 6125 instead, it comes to 0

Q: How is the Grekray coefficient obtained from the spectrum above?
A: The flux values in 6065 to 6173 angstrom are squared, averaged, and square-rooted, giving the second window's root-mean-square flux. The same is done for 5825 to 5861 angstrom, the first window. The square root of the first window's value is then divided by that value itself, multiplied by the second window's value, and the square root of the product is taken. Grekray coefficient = 3.64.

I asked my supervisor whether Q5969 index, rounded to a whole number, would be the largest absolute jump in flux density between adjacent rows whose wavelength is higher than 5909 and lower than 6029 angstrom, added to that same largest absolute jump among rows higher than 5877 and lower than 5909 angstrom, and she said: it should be 28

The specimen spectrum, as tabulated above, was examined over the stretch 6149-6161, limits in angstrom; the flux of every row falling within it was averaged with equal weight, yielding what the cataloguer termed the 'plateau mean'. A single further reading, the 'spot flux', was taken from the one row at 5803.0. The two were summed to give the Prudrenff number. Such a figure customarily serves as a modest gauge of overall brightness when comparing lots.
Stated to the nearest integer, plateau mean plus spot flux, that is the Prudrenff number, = 403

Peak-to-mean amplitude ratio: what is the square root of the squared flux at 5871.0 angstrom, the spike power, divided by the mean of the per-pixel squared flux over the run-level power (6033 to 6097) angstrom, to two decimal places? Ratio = 1.05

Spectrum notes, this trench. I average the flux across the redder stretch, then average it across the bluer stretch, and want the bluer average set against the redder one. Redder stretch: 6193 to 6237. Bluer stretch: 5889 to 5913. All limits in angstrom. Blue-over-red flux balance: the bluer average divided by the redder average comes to 0.91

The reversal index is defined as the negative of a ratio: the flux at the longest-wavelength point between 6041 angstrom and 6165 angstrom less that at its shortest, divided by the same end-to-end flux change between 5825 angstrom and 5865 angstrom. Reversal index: -3.2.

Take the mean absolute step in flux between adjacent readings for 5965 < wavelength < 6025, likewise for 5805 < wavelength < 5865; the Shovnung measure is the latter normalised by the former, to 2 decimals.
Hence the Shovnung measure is 1.28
